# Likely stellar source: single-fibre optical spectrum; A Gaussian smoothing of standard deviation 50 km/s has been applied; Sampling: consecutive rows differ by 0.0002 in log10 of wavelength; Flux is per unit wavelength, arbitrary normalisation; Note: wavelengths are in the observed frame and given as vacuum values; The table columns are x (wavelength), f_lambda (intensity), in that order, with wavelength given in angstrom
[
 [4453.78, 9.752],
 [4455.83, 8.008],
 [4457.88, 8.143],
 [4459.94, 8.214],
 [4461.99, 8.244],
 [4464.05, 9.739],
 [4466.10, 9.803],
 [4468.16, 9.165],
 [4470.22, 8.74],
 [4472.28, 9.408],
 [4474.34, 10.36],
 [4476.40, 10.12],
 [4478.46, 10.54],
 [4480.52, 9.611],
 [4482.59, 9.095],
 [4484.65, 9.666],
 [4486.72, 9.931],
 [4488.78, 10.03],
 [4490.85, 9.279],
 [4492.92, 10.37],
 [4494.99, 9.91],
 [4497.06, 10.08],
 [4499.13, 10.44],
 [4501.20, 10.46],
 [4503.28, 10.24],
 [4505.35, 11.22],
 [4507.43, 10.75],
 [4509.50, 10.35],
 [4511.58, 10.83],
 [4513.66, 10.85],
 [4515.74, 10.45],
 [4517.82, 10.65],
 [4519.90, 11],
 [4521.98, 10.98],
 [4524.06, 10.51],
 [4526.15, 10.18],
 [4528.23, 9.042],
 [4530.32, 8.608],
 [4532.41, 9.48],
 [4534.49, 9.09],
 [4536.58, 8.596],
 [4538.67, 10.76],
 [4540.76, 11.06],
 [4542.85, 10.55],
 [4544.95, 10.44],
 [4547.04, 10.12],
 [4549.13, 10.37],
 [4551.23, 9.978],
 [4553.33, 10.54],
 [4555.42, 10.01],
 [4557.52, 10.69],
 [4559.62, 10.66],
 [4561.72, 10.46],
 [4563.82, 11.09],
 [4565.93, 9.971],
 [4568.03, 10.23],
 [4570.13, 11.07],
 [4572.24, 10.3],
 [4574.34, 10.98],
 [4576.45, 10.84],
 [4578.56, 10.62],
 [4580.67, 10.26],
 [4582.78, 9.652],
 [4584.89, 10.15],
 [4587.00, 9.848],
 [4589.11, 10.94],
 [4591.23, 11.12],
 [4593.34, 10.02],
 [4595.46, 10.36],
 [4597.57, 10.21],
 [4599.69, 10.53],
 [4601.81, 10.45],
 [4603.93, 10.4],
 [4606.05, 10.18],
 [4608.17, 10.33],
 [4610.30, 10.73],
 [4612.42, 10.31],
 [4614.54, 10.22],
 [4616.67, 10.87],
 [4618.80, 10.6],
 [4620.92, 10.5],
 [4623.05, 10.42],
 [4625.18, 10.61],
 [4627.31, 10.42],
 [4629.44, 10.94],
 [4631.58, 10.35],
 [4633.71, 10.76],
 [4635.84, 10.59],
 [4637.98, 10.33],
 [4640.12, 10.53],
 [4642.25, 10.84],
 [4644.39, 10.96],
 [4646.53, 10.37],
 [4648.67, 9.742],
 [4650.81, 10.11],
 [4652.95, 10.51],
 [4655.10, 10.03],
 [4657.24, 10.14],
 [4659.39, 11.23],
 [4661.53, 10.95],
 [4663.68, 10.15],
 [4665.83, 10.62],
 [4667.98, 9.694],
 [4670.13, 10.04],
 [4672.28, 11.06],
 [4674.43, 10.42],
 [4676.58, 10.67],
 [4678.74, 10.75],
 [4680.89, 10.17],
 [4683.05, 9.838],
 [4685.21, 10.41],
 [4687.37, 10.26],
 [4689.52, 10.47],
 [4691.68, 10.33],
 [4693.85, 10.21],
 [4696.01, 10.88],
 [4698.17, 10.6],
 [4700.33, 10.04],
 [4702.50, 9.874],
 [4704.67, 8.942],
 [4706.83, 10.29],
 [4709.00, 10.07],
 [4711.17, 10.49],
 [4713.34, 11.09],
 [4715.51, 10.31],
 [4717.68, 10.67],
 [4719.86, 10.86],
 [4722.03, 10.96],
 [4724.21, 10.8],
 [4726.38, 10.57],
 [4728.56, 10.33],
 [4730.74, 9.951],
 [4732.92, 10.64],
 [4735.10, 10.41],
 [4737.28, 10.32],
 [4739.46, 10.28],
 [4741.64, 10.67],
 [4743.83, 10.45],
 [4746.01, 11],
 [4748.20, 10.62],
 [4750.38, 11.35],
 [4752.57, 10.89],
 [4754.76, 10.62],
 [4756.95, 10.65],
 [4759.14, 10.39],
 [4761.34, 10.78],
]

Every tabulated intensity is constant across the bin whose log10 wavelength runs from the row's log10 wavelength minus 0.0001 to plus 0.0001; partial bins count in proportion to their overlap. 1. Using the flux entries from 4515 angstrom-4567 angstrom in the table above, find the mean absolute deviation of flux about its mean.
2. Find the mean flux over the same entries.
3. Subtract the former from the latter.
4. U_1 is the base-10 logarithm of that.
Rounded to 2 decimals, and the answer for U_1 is 0.98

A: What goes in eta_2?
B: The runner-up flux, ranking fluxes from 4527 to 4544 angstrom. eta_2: 10.76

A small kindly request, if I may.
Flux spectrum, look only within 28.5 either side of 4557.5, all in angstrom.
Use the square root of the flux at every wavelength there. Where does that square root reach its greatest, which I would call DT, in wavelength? 4563.82 angstrom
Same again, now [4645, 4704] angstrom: 4659.39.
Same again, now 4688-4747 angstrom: 4713.34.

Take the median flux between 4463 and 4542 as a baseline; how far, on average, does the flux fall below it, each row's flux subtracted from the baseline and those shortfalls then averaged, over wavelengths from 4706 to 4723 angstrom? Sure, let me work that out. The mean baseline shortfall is -0.44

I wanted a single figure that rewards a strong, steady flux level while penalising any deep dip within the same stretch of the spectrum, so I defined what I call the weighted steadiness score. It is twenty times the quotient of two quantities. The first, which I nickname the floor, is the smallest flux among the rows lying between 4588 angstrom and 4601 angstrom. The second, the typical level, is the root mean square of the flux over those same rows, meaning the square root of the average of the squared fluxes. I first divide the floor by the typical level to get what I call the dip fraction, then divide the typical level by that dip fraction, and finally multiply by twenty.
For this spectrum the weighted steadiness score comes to 221.6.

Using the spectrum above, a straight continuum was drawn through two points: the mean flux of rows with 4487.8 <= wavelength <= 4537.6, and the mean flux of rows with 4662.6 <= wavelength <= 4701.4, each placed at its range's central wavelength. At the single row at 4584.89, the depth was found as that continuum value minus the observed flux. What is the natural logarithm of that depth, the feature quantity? -2.43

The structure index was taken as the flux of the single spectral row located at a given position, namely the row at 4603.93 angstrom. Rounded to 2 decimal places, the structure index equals 10.40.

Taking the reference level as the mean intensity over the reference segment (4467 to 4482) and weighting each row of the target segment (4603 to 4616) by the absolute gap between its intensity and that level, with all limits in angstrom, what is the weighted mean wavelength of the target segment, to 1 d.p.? 4609.2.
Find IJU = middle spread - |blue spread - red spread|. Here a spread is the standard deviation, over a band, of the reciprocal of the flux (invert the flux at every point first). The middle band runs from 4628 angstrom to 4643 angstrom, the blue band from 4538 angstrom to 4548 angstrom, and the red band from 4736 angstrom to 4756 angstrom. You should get 0.002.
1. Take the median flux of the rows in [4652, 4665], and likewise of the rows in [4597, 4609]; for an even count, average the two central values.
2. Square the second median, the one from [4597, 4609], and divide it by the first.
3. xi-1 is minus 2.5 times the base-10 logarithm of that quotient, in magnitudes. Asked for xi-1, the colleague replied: -2.54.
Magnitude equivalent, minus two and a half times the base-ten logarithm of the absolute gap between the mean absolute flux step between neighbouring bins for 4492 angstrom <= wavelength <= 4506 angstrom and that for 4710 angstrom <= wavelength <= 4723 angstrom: 3.6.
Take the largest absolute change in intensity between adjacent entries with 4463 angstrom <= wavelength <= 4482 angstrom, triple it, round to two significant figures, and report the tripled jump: 2.9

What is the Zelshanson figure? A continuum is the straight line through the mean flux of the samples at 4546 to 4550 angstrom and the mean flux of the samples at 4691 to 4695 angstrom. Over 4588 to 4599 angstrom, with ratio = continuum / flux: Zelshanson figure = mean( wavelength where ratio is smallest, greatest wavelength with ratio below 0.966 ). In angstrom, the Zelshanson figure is 4591.2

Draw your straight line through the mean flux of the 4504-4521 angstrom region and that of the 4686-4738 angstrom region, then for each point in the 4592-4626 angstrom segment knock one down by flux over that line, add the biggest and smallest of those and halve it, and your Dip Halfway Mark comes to 0.01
